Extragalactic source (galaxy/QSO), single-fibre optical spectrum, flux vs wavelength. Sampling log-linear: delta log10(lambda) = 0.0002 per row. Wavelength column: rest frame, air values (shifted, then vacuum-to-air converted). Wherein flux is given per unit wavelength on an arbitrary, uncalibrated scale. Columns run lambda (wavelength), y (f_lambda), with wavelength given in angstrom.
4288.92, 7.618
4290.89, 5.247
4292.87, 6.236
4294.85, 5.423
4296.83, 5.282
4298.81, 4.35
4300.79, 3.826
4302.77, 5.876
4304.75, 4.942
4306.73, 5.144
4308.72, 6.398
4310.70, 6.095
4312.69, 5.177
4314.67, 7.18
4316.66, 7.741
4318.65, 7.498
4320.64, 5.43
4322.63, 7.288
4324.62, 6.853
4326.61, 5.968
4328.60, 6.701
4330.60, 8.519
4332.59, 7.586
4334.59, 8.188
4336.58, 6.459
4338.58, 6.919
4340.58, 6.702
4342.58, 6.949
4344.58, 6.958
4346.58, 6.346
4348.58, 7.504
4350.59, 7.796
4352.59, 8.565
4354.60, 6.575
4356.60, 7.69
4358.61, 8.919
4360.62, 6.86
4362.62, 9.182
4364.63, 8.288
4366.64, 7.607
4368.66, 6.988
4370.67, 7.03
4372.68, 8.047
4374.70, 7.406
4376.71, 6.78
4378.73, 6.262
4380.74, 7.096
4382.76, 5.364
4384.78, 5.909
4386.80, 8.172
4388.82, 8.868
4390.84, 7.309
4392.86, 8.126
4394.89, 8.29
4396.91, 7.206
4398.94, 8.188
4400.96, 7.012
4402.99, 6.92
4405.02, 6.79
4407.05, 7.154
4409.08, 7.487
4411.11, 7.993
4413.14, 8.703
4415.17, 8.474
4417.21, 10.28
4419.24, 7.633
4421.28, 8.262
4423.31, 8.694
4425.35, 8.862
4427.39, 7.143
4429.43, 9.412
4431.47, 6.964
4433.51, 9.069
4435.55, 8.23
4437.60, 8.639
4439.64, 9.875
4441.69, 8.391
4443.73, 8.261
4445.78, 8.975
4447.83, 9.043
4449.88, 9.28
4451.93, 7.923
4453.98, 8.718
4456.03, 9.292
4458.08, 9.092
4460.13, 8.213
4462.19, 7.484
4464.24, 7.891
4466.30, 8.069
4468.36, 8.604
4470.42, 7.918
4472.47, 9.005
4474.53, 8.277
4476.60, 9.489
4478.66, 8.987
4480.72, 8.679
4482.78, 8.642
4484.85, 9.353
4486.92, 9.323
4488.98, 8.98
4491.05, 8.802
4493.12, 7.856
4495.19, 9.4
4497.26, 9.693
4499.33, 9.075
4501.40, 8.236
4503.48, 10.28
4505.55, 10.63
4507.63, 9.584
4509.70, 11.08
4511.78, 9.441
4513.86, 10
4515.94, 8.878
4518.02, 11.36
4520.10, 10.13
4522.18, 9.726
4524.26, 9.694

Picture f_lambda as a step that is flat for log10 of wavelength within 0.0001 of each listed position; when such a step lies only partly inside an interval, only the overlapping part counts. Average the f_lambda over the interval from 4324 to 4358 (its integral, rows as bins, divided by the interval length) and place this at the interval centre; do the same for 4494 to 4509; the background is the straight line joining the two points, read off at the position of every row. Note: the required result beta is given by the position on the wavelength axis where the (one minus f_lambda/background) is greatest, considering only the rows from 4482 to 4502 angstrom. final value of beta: 4493.12 angstrom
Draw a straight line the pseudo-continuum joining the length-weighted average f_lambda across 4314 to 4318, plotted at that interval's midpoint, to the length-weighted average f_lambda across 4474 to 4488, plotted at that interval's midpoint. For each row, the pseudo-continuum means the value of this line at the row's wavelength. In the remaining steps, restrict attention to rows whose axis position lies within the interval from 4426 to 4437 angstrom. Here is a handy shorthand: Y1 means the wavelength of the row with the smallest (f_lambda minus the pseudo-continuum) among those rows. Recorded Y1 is 4431.47 angstrom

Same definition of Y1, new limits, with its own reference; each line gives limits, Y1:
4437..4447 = 4443.73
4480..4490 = 4482.78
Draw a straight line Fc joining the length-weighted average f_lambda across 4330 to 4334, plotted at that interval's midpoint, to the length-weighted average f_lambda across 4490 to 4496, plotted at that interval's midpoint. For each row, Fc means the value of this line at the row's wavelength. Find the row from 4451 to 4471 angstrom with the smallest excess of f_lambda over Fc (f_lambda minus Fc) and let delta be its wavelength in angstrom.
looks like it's 4462.19 angstrom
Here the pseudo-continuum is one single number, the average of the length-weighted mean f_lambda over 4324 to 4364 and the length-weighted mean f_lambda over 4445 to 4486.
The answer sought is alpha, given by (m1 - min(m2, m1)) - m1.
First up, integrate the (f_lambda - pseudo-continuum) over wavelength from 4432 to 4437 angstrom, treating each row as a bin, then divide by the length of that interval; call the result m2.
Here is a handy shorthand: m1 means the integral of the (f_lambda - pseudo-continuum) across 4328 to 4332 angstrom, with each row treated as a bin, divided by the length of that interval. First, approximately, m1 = -0.3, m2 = 0.5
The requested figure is 0.3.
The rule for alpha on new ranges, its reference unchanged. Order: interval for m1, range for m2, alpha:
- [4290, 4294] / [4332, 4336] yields 2.3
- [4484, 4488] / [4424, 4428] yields -0.1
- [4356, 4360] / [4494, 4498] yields -0.2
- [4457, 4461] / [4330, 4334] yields 0.0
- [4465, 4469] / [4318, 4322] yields 1.6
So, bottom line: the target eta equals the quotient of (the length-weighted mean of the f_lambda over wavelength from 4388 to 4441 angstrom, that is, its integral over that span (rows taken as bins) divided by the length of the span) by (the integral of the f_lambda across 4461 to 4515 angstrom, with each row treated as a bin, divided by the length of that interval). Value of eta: 0.90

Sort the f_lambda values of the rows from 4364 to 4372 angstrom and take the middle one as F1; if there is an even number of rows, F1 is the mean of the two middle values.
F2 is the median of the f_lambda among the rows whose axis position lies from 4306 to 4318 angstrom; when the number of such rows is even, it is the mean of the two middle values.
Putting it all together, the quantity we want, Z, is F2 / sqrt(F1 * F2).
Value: 0.92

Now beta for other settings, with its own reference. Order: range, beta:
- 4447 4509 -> 4493.12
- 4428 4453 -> 4431.47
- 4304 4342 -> 4304.75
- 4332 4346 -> 4336.58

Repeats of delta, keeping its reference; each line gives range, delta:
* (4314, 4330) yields 4320.64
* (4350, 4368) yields 4354.60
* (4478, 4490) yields 4482.78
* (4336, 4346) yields 4336.58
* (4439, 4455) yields 4451.93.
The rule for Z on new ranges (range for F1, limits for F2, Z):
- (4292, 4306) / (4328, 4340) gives 1.17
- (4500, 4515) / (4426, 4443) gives 0.92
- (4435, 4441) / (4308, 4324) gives 0.89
